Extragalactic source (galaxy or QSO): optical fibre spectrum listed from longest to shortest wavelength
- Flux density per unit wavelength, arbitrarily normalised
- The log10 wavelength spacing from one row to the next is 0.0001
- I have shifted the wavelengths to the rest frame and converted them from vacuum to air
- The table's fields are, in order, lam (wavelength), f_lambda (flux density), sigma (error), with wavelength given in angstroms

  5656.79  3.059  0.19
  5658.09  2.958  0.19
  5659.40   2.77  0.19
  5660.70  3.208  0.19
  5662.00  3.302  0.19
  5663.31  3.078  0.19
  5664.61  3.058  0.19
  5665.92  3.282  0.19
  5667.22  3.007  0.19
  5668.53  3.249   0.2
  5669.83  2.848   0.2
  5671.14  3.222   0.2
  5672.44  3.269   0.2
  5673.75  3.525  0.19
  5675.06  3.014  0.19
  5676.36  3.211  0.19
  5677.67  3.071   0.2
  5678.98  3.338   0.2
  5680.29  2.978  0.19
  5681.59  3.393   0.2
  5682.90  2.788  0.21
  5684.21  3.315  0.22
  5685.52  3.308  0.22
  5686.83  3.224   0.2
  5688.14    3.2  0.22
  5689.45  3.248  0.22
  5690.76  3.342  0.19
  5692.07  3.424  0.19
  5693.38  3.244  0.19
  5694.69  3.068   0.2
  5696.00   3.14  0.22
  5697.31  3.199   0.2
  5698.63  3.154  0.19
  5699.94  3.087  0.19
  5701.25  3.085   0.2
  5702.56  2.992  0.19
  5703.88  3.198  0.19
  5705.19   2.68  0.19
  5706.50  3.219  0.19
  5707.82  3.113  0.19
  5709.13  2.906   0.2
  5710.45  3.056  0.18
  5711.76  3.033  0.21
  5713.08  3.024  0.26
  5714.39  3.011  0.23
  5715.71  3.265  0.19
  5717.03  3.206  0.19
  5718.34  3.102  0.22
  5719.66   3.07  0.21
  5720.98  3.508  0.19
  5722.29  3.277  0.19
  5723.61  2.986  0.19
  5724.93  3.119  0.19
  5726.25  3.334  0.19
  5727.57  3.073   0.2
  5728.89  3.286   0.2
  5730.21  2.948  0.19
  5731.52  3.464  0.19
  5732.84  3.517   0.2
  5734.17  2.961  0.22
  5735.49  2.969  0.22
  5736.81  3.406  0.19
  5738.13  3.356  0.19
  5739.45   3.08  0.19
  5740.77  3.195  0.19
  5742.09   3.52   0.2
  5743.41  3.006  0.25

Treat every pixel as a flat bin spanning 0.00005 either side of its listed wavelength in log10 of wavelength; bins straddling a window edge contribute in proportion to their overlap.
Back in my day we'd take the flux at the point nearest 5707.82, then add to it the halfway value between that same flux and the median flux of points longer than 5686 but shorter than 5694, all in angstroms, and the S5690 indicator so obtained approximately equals 6.29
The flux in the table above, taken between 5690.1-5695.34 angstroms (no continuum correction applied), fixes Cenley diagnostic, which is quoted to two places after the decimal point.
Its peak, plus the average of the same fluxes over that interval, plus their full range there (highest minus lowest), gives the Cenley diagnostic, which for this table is 7.05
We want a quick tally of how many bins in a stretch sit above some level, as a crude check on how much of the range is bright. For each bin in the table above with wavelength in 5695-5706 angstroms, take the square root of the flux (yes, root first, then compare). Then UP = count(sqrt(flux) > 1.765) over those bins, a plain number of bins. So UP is 4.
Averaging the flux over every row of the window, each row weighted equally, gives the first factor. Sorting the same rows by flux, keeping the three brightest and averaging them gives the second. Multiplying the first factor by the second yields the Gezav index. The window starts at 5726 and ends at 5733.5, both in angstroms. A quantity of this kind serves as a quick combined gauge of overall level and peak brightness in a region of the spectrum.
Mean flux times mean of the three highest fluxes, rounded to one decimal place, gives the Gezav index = 11.2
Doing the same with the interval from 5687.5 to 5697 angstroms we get 10.8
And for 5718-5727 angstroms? 10.8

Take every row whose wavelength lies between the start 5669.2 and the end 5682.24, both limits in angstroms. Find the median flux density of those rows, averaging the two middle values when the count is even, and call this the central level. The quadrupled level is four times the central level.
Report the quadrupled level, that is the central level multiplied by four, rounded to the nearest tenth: 12.9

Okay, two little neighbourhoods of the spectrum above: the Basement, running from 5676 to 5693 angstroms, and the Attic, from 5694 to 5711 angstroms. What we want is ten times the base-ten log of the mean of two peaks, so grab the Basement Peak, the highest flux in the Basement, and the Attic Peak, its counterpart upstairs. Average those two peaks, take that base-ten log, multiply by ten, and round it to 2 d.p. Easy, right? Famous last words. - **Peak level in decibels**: 5.21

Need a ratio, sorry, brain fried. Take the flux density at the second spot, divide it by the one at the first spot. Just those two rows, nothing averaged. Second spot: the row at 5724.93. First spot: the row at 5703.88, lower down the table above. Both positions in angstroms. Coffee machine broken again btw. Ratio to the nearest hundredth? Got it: 0.98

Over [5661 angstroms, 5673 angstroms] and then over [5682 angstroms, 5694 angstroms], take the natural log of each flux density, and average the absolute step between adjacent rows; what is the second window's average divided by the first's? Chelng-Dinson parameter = 0.57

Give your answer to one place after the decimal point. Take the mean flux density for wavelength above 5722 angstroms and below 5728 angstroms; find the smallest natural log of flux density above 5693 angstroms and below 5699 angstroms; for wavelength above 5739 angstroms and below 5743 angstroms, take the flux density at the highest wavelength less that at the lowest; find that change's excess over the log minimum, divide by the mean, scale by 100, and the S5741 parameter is -21.6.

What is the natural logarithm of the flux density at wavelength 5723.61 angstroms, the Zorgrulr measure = 1.09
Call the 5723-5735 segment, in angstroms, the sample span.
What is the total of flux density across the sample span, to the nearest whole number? 29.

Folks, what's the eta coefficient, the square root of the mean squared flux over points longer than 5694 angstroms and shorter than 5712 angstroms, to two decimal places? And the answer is 3.07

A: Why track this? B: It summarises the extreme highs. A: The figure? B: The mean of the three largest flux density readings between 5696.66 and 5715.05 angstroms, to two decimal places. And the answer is 3.21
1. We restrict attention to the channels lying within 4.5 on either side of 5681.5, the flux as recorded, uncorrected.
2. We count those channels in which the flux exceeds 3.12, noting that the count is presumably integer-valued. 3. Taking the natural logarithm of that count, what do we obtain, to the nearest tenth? 1.4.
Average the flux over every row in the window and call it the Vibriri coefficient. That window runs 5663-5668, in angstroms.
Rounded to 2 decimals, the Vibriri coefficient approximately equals 3.11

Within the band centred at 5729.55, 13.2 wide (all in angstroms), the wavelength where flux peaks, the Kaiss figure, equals 5732.84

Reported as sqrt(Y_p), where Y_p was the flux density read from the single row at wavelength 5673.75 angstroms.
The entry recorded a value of 1.88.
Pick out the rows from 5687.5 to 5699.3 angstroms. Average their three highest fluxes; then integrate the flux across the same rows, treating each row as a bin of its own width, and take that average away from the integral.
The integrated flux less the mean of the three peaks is 34.7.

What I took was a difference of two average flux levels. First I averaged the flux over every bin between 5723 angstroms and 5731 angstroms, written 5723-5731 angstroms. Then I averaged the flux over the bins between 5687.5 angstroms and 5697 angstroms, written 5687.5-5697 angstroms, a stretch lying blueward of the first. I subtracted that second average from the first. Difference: -0.11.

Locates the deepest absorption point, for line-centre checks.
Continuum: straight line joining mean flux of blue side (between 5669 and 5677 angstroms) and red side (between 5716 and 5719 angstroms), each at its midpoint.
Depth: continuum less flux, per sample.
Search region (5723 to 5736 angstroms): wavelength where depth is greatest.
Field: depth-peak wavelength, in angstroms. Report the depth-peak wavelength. 5730.21 angstroms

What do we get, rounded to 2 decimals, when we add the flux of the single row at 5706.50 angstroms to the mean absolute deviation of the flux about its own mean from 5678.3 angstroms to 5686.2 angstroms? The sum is 3.42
